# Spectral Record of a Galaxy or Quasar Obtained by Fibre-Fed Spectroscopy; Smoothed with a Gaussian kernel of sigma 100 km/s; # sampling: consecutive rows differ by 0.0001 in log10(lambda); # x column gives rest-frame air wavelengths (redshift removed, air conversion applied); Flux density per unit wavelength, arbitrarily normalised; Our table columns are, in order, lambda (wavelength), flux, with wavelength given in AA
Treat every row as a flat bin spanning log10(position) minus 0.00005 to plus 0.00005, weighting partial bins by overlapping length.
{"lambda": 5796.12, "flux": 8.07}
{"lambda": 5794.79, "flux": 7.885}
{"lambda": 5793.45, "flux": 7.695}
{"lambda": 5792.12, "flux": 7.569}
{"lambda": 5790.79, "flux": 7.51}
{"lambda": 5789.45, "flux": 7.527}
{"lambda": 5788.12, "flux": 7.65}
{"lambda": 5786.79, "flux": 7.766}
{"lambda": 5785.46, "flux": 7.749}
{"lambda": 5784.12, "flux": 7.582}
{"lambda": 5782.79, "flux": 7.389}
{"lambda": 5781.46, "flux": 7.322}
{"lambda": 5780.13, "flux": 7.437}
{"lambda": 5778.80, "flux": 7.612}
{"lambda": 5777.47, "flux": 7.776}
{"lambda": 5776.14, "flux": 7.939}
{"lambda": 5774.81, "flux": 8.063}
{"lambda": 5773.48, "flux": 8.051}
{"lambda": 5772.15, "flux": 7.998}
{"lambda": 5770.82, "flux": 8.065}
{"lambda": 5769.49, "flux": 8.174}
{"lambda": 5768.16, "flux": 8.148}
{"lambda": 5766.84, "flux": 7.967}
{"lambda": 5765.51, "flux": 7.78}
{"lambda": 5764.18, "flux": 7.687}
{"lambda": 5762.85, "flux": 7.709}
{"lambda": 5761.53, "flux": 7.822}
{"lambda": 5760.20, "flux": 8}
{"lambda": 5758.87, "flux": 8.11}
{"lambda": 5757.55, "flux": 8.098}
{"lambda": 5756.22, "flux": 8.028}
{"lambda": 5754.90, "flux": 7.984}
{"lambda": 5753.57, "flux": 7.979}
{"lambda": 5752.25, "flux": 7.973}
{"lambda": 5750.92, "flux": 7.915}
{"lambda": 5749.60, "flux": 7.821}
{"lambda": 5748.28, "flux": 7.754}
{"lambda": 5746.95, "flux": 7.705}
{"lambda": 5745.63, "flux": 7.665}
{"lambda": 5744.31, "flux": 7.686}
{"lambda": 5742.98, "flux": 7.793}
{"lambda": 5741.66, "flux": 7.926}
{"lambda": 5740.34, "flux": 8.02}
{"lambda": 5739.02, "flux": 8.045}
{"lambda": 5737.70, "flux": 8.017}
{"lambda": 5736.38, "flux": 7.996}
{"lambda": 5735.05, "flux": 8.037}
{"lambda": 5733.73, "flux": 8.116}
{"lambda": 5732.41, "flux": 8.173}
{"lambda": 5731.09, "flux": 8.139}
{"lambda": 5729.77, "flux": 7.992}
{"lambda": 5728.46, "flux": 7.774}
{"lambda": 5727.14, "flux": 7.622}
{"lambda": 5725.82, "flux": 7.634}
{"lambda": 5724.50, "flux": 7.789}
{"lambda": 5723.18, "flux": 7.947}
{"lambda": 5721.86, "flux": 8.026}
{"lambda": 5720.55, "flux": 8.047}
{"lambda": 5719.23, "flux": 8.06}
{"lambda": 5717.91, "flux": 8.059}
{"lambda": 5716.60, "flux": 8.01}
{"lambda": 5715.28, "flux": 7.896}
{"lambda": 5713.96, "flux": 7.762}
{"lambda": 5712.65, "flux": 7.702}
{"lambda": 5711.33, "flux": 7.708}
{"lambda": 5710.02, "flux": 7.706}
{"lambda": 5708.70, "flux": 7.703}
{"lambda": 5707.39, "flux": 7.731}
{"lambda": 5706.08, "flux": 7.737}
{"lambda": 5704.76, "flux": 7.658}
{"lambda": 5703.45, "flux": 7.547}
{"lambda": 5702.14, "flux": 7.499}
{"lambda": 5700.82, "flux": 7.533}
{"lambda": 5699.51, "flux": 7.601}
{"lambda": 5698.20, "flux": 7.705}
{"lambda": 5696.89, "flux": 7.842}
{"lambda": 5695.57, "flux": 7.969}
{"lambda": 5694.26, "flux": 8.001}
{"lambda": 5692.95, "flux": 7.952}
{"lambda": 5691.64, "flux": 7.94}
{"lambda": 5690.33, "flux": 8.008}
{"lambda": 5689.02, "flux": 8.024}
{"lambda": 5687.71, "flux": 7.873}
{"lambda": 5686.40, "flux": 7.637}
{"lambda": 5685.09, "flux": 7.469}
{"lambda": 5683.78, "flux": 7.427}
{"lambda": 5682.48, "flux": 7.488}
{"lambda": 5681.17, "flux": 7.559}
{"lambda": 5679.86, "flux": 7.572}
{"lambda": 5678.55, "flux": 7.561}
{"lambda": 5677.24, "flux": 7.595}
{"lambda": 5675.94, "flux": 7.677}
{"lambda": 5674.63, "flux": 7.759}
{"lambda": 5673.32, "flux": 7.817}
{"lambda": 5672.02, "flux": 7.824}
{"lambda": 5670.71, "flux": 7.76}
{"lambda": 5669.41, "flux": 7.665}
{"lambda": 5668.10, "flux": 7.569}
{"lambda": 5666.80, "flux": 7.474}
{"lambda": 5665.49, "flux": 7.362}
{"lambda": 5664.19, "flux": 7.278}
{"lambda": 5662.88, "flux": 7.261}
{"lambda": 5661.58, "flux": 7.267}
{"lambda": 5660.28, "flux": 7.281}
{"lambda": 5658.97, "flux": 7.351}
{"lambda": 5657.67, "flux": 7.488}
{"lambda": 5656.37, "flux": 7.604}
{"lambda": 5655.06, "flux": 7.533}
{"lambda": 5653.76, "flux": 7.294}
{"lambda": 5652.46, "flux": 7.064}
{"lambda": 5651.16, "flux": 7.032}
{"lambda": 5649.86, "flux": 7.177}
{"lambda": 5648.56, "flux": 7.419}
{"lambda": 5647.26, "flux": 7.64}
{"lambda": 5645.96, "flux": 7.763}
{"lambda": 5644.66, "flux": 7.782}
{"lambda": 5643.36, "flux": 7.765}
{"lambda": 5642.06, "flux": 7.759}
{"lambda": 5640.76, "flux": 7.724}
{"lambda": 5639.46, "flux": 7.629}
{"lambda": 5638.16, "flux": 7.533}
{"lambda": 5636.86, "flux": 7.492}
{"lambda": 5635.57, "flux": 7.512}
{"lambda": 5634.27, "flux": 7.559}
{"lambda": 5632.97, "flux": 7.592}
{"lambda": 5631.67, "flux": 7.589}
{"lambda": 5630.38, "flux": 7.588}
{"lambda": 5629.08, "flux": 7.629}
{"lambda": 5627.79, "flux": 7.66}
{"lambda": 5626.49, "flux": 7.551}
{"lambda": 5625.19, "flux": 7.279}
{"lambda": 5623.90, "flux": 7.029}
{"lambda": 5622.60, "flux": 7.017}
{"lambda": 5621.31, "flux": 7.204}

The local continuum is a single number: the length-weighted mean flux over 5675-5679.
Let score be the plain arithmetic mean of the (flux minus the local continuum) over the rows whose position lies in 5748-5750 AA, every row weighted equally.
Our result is 0.16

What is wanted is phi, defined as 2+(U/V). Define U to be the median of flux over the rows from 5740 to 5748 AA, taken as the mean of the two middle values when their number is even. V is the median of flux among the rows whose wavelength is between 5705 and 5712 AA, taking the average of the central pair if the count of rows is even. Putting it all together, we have 3.005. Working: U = 7.75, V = 7.71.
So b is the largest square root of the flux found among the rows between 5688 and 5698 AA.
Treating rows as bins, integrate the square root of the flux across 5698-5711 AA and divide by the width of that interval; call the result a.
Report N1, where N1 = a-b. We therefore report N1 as -0.067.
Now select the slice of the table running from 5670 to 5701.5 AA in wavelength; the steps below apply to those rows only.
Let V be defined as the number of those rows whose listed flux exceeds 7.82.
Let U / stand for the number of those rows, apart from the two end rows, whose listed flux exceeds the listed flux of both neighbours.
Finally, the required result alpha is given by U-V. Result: -5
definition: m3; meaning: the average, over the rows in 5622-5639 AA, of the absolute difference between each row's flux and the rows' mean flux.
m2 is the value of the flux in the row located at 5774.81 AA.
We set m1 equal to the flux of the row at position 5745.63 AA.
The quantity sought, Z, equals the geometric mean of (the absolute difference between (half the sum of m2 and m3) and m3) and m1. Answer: 5.50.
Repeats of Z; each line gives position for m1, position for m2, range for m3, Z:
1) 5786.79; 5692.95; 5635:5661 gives 5.49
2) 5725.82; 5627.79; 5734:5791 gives 5.34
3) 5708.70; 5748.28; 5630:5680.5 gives 5.41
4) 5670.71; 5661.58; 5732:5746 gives 5.26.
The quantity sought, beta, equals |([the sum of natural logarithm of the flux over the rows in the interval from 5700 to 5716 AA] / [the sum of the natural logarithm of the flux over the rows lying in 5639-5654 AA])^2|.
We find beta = 1.02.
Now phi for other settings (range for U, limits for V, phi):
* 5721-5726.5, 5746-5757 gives 2.990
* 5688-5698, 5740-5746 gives 3.023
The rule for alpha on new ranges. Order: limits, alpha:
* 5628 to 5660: 3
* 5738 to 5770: -15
